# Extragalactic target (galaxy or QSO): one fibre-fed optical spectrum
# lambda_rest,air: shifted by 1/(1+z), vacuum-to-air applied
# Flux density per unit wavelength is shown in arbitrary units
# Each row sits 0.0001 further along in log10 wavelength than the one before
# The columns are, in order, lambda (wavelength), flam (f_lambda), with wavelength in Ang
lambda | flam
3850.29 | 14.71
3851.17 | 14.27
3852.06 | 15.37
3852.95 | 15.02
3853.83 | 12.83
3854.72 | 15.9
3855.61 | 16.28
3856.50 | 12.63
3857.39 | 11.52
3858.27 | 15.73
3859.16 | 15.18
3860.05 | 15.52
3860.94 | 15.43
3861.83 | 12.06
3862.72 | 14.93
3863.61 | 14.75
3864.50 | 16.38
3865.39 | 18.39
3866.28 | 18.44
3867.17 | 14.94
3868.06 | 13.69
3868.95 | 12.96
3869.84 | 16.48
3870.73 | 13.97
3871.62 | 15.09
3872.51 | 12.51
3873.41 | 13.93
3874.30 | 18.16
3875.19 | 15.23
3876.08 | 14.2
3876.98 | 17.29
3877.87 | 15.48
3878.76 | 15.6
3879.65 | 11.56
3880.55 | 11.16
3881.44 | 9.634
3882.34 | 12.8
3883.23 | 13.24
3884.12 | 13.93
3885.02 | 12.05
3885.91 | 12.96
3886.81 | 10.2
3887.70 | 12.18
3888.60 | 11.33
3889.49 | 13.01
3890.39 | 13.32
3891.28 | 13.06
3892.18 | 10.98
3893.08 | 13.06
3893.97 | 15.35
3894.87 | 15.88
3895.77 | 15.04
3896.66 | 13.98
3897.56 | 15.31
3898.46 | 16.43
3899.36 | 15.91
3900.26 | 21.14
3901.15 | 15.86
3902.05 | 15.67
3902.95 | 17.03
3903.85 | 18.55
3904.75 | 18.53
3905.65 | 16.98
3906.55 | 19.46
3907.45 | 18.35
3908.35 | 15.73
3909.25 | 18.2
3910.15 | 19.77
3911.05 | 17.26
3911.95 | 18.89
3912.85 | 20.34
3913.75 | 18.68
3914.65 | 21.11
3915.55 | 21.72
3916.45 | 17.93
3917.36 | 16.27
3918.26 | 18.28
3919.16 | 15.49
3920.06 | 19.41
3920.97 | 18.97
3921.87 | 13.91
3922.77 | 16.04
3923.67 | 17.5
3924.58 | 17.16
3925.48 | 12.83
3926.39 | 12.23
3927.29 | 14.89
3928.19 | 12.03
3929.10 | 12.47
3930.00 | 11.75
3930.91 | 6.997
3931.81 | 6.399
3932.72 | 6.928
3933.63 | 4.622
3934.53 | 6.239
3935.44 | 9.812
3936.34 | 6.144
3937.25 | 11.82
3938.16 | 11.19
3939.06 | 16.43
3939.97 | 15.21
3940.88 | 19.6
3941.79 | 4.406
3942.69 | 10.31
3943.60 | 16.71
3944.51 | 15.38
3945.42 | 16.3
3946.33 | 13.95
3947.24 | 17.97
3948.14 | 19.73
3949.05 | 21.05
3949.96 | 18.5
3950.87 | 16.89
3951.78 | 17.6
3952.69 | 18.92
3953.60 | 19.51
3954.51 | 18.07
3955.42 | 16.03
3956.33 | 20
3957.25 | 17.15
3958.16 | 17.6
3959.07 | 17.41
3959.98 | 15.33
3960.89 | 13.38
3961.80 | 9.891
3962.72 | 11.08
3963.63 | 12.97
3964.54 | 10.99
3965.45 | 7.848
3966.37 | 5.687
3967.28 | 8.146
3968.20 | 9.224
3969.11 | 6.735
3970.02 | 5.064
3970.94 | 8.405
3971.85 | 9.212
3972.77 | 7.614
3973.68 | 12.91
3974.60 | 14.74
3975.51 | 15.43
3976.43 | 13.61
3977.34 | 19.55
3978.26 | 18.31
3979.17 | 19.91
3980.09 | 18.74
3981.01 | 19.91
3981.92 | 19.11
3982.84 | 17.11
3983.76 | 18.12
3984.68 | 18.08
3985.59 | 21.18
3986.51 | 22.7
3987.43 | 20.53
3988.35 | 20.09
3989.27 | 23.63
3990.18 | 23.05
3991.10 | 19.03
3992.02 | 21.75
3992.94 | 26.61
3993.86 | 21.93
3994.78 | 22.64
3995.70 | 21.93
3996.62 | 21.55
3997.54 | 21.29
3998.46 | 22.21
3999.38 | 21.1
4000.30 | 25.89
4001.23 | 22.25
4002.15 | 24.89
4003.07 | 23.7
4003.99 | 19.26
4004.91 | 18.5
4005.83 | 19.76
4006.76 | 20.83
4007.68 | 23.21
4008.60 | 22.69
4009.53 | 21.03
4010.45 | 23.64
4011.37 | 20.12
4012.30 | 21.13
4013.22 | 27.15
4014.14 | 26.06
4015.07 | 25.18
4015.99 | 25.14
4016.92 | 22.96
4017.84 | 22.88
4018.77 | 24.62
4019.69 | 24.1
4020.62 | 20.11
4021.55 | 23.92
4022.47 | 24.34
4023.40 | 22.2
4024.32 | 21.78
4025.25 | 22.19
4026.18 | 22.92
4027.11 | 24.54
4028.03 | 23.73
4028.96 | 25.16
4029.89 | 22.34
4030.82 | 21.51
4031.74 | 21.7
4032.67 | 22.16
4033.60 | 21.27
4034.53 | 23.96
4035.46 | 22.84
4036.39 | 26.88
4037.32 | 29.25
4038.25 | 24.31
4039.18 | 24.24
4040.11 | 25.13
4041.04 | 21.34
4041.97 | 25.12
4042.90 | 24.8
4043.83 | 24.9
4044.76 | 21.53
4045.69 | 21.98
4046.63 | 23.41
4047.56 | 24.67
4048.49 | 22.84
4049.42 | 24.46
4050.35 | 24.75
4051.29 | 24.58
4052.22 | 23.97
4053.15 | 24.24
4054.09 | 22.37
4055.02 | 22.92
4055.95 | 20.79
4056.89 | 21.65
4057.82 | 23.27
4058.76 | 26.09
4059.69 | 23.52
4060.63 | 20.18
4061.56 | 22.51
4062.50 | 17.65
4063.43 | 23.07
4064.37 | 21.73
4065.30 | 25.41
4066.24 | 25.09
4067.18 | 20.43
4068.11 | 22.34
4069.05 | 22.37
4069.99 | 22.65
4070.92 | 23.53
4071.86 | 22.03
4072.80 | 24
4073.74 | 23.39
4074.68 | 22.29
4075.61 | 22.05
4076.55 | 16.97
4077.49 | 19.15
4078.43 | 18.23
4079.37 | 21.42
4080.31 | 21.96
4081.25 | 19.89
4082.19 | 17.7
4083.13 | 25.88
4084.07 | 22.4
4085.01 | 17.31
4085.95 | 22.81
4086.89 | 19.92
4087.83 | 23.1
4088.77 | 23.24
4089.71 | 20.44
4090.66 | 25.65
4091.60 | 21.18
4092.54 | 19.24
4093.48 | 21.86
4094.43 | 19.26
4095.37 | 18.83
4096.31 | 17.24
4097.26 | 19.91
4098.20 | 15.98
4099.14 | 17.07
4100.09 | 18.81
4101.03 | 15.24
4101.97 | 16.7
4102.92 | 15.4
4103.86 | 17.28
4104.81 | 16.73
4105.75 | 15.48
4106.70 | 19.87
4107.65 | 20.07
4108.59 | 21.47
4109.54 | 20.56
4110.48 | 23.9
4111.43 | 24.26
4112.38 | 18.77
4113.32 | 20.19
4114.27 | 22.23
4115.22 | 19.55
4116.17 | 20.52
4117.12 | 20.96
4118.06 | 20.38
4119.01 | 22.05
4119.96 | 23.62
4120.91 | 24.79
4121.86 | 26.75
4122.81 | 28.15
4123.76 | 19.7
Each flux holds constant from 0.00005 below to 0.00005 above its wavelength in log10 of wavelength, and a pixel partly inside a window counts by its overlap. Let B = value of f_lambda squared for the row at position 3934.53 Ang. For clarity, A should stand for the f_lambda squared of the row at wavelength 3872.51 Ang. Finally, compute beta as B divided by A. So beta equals 0.25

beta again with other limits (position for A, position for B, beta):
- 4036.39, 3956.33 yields 0.55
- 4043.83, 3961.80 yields 0.16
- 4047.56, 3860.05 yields 0.40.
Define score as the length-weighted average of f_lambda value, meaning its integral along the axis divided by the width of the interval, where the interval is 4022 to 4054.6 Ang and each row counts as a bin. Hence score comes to 24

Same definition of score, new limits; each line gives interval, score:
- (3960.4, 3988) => 14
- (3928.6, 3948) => 12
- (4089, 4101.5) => 19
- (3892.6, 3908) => 17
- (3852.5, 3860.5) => 15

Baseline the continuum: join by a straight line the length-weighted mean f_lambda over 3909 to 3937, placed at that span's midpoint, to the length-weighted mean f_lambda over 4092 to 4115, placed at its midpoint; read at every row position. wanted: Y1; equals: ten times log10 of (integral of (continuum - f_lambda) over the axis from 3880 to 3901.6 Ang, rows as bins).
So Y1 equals -8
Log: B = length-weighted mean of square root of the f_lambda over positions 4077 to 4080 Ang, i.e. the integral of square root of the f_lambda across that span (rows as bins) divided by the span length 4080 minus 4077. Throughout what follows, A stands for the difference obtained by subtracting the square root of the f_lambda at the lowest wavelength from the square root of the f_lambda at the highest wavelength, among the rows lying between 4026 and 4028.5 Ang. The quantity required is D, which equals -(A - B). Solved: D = 4.3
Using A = 0.08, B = 4.43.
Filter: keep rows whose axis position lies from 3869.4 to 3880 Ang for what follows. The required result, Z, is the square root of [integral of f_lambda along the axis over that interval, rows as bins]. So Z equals 12.6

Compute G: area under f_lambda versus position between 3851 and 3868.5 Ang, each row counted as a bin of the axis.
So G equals 262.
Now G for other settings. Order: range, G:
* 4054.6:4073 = 415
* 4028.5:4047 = 438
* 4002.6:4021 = 416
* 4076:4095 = 397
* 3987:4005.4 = 407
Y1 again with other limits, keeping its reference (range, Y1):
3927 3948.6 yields 18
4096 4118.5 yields -11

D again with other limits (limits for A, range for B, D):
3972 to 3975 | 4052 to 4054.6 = 3.8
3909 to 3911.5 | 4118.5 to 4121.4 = 4.9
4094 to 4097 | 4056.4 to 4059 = 5.1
